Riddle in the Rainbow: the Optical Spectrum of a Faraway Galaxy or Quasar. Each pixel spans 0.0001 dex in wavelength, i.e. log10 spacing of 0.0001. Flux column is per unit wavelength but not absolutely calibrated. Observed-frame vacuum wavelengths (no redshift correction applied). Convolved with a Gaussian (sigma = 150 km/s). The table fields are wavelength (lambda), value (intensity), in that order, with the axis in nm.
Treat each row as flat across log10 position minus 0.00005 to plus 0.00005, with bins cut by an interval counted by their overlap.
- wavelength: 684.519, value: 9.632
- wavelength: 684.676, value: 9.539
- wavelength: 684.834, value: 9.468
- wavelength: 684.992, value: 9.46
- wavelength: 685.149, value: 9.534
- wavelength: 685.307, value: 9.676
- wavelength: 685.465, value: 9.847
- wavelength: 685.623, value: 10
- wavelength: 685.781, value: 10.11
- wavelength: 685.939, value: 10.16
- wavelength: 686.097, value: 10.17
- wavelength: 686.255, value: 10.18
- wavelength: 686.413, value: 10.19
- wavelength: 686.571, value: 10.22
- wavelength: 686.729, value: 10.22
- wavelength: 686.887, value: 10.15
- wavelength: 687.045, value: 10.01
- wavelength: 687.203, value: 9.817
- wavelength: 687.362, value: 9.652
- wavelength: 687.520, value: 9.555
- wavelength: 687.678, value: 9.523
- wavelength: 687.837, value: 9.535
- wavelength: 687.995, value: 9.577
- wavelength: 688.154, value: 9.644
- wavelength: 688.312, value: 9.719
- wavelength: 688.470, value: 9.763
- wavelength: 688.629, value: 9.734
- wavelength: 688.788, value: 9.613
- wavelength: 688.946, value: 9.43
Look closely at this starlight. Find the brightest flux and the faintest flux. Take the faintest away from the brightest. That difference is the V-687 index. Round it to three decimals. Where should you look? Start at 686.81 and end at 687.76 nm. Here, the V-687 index 0.627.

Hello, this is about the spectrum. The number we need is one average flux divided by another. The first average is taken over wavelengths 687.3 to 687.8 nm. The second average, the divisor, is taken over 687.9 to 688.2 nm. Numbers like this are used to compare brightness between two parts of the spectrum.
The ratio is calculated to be 1.00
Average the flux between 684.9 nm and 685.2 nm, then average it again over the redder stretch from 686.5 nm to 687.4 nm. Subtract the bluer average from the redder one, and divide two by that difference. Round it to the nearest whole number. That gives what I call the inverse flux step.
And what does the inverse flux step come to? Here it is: 4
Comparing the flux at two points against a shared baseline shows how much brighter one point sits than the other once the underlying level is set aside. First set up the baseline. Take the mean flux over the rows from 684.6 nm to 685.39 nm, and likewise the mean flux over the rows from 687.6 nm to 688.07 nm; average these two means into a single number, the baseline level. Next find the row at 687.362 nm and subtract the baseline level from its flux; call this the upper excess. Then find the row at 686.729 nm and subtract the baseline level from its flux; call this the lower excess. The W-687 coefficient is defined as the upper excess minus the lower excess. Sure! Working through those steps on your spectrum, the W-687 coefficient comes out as -0.6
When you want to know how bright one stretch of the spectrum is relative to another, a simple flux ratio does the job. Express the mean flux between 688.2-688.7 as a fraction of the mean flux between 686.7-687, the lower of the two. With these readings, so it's 0.96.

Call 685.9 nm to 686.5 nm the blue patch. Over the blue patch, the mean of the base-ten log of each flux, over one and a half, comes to 0.672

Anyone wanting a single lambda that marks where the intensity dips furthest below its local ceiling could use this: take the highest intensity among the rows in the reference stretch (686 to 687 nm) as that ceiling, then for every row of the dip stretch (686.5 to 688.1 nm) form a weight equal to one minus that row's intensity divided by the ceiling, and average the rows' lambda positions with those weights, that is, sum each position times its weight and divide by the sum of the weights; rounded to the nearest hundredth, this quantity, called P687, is 687.59 nm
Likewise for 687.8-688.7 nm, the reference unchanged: 688.19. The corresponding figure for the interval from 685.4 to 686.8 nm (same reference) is 685.68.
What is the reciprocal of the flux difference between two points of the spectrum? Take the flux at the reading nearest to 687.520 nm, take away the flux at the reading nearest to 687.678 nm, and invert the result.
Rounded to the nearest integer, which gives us 31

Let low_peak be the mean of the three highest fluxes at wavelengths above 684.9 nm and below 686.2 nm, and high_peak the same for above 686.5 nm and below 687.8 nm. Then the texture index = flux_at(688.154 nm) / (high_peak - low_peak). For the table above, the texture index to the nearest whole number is 193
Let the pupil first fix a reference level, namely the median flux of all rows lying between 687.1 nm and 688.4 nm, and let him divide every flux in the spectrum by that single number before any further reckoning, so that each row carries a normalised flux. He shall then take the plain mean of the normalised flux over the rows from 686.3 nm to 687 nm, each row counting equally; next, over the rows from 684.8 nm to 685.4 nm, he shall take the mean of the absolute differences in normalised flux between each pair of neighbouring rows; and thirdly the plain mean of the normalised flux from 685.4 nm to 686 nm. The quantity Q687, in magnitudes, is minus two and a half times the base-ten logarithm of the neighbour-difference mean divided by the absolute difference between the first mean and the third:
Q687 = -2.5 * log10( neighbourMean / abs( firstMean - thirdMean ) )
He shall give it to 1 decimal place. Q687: 0.9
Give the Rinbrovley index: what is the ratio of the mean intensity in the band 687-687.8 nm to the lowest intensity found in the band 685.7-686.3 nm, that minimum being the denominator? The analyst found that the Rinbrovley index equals 0.96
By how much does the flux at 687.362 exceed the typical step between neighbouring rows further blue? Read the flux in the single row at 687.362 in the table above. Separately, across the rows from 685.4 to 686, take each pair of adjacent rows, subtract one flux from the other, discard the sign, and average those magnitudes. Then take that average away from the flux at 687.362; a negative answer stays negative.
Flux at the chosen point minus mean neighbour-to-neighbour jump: 9.5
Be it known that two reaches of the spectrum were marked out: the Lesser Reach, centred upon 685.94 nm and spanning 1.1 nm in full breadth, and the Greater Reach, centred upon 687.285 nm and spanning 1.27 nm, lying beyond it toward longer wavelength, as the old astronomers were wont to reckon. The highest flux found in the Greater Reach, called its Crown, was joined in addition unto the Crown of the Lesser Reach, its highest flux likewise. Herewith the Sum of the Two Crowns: 20.4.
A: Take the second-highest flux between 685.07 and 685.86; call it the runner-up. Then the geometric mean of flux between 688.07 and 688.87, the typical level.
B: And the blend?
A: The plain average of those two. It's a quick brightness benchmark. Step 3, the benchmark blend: 9.8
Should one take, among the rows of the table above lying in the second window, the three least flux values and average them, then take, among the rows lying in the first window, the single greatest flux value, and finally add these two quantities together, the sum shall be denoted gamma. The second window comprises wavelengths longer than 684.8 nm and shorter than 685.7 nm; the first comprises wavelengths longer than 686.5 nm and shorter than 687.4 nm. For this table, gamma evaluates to 19.7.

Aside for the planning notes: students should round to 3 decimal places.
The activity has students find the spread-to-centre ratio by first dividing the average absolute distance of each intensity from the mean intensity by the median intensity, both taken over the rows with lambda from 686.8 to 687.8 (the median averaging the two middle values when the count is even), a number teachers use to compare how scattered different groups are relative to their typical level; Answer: 0.021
